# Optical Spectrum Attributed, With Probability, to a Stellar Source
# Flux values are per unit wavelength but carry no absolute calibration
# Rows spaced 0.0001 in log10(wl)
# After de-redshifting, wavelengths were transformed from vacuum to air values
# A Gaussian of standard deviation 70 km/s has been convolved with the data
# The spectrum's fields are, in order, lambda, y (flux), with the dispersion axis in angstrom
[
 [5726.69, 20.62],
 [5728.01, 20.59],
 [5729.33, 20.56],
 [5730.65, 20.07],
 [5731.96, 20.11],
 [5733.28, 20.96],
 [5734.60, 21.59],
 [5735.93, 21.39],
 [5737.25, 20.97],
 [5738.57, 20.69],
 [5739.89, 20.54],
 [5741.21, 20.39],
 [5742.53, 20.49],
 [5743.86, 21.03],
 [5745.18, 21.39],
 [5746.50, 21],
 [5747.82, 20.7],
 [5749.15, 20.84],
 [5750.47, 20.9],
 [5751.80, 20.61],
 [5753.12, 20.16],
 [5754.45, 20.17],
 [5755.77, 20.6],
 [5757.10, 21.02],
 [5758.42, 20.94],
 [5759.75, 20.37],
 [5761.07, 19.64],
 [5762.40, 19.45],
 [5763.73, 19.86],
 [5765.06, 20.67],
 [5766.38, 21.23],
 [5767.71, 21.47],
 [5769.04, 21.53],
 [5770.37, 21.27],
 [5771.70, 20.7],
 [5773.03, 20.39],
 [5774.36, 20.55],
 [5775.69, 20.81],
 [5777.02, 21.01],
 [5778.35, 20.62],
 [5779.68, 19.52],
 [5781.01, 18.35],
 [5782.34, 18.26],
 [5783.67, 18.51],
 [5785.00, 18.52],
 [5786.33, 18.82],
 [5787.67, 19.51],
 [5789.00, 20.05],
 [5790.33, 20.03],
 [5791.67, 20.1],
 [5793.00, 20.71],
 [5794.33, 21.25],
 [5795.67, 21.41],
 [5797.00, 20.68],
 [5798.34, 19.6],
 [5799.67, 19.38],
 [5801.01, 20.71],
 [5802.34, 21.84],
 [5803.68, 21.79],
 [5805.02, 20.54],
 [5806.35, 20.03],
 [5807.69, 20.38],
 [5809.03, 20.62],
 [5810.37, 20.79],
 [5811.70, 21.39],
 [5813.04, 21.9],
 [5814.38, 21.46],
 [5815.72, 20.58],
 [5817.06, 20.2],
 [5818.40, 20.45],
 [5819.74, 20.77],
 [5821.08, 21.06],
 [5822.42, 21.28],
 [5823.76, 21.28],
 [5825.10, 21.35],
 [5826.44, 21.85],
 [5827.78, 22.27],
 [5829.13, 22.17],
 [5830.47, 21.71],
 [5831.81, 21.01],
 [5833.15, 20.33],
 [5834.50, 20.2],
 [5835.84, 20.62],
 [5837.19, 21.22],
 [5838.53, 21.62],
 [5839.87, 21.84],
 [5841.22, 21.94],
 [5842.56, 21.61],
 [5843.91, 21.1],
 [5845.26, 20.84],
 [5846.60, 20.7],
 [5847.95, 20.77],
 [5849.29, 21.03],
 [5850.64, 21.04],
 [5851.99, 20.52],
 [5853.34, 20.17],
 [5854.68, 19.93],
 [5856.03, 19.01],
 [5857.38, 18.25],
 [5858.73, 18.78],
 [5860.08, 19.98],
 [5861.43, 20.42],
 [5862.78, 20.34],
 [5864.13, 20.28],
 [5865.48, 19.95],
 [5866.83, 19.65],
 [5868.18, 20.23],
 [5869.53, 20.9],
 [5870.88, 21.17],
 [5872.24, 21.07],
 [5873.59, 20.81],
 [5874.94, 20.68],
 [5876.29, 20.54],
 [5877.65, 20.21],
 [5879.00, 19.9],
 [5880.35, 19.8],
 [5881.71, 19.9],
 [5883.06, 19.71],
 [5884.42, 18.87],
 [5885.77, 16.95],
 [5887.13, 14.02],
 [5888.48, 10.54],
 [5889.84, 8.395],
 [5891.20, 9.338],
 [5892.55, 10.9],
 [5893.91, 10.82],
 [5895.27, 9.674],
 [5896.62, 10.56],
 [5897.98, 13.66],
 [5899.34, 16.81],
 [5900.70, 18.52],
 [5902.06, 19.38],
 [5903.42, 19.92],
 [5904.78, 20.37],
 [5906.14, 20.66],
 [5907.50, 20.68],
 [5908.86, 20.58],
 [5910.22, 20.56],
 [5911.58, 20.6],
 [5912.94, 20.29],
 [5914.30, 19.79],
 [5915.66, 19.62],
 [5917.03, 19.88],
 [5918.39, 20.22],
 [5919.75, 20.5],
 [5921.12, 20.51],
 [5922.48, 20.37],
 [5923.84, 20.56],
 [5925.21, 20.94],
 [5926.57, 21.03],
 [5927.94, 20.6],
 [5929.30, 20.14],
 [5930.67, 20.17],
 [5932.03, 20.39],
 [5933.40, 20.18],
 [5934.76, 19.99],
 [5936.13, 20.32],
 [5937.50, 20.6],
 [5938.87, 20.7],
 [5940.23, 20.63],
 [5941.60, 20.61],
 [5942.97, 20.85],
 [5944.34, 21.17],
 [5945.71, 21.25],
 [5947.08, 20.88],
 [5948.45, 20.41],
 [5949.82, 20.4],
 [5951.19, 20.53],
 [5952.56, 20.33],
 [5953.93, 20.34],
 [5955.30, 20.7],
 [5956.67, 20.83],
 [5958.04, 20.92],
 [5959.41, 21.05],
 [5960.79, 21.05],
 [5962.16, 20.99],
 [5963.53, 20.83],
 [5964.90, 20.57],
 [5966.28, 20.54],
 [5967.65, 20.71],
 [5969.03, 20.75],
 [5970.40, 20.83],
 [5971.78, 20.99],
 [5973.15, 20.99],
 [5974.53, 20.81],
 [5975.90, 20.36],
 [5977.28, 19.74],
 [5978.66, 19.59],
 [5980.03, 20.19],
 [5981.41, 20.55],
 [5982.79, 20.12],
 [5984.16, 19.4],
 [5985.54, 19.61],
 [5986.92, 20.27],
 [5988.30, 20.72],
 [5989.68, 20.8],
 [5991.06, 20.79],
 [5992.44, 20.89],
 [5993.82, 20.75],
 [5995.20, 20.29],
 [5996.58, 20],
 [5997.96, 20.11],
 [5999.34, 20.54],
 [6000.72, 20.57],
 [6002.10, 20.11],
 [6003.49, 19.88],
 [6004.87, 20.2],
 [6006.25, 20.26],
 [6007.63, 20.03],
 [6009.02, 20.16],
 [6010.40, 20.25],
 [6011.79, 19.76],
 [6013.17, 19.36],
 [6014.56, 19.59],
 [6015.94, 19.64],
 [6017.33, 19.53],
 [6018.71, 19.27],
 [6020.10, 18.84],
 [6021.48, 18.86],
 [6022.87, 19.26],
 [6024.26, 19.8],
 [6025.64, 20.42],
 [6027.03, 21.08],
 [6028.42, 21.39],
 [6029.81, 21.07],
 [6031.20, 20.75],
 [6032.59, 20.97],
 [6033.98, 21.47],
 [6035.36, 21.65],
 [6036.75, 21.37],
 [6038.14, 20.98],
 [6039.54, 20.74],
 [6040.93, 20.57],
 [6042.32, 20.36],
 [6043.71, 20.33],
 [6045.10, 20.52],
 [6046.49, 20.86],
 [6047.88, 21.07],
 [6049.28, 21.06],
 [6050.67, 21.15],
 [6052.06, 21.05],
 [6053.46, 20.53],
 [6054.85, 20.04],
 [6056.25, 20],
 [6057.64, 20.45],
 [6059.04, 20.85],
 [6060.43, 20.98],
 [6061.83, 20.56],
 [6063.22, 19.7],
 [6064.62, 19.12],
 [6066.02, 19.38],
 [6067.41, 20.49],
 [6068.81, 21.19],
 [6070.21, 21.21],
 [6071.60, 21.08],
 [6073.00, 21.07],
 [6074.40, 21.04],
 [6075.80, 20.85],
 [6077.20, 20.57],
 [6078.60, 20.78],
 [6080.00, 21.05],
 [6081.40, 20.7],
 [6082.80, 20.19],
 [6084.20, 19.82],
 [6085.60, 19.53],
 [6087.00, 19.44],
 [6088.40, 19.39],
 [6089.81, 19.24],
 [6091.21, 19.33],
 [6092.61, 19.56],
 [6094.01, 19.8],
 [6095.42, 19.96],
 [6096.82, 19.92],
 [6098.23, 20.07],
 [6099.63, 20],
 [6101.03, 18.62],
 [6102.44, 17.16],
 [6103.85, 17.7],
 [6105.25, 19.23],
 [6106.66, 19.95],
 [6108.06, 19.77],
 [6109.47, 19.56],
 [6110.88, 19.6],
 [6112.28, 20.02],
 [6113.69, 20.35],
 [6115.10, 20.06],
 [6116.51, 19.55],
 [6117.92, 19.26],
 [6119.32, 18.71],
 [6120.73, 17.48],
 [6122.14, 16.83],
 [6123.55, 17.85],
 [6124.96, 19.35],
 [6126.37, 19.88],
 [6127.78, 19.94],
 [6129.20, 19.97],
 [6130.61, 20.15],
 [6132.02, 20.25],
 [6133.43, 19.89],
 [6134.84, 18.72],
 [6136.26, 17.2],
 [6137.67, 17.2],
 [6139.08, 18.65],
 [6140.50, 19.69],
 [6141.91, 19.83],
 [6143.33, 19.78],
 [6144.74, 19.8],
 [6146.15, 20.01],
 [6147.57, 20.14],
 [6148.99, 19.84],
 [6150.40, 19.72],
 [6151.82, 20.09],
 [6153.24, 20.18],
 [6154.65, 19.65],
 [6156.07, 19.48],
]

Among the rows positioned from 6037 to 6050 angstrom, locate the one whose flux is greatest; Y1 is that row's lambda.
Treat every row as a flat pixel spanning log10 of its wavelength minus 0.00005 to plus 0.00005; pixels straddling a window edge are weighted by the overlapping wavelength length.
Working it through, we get 6047.88 angstrom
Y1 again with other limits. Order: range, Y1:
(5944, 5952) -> 5945.71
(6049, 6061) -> 6050.67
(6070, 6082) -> 6070.21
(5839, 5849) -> 5841.22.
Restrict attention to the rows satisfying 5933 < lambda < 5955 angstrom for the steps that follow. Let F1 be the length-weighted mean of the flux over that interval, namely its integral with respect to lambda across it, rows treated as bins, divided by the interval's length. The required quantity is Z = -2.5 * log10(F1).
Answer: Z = -3.284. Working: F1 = 20.6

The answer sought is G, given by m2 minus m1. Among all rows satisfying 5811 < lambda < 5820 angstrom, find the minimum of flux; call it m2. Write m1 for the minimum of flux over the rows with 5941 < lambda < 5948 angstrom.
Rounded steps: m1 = 20.61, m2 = 20.2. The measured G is -0.4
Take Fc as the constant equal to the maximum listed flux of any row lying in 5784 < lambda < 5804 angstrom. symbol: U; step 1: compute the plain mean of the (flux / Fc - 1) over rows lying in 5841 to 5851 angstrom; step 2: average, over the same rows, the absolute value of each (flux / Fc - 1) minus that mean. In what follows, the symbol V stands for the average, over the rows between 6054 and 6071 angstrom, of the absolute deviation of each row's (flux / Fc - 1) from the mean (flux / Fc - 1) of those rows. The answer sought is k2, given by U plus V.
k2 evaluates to 0.041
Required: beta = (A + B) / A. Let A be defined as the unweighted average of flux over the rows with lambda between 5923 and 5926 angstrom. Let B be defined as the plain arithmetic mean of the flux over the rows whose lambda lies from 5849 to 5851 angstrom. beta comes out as 2.01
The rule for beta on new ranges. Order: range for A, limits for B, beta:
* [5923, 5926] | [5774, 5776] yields 2.00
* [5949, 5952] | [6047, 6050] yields 2.03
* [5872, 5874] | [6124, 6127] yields 1.94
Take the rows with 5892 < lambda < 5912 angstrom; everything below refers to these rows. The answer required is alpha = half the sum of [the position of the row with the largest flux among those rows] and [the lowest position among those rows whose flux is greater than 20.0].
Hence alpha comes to 5906.1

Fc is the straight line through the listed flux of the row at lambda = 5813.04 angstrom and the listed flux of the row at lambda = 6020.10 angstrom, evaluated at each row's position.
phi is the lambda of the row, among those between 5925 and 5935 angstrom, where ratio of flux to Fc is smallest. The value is 5934.76 angstrom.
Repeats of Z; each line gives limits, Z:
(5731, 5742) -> -3.296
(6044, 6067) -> -3.277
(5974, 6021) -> -3.257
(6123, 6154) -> -3.223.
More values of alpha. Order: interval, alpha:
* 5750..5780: 5759.8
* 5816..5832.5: 5822.4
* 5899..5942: 5915.7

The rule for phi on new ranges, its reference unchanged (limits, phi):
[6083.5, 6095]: 6089.81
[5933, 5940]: 5934.76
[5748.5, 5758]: 5753.12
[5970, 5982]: 5978.66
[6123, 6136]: 6123.55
